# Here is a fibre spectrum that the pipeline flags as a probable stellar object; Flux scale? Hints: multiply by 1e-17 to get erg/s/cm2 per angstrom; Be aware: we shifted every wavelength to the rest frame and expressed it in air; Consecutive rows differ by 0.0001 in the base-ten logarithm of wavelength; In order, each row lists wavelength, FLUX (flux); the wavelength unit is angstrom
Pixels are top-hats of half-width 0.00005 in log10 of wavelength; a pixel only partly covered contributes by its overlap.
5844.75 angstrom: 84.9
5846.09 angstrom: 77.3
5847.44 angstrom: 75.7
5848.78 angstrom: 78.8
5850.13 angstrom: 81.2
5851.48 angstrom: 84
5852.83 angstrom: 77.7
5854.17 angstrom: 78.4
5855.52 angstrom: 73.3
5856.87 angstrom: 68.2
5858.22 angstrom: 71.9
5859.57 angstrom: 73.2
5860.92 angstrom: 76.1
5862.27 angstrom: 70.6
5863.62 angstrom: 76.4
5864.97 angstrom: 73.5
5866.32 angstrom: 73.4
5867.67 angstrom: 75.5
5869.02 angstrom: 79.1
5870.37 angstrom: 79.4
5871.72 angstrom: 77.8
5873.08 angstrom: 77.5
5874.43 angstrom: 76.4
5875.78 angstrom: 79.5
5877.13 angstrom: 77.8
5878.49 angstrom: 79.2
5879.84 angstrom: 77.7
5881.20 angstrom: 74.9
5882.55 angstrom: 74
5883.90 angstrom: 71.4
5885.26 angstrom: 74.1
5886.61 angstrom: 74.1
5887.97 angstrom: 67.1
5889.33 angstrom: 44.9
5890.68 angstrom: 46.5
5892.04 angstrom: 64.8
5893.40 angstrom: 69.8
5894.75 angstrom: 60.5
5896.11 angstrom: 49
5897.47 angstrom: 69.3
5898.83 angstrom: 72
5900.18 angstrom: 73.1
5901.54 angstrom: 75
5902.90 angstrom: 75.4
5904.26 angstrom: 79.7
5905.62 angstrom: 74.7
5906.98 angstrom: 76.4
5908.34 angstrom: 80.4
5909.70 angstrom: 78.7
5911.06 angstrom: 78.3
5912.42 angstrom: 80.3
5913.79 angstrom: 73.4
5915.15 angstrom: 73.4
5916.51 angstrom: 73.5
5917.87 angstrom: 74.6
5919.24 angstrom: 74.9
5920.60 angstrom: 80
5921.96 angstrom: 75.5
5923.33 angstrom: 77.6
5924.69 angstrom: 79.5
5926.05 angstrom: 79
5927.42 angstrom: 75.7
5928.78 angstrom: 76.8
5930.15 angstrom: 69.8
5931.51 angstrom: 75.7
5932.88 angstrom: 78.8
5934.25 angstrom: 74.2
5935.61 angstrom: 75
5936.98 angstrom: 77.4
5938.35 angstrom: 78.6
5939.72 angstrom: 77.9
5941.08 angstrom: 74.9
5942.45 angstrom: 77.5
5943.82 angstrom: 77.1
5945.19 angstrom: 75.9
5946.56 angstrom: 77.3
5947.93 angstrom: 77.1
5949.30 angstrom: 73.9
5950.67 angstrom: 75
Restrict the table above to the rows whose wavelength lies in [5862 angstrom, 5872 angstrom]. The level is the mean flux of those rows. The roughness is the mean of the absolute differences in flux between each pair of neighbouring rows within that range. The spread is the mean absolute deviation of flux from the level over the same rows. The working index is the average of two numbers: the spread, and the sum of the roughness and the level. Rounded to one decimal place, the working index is 40.3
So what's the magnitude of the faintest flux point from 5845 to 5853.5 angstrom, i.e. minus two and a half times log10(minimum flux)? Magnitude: -4.70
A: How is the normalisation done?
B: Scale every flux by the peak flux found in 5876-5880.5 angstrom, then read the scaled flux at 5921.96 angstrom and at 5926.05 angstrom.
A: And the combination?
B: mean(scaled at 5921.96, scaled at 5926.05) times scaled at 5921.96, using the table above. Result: 0.930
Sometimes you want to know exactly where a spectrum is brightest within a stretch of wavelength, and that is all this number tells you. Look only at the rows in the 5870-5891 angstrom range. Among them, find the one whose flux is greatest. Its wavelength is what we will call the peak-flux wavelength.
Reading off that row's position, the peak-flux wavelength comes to 5875.78 angstrom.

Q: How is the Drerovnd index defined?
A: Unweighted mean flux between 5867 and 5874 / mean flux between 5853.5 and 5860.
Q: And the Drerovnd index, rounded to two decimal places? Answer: 1.07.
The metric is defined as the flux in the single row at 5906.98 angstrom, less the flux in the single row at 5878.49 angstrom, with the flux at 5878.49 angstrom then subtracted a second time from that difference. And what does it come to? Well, -82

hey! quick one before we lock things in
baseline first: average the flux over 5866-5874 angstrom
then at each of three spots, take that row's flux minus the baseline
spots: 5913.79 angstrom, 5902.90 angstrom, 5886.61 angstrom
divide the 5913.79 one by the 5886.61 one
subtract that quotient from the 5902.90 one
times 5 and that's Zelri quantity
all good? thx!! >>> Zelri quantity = -15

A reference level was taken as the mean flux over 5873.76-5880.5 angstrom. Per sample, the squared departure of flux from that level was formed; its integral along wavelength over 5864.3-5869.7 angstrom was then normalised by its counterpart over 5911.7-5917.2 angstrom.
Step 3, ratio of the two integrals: 0.7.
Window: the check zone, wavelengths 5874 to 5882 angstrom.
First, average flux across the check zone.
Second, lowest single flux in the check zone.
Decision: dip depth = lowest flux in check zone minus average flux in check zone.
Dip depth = -2.7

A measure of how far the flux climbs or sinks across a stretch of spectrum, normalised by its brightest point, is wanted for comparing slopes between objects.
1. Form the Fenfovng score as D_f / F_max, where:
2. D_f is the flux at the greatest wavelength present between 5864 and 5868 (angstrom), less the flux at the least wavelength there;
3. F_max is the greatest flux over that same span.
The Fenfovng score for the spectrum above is 0.026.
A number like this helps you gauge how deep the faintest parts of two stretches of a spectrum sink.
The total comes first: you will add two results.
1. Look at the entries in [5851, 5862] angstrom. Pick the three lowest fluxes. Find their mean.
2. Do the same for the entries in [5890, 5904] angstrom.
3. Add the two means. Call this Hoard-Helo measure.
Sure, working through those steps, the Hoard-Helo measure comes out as 123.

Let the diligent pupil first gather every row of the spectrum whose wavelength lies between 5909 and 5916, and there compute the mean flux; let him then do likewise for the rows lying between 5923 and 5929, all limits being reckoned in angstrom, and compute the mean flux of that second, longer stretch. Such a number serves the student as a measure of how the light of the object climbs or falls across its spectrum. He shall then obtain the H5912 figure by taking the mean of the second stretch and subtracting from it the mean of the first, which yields 1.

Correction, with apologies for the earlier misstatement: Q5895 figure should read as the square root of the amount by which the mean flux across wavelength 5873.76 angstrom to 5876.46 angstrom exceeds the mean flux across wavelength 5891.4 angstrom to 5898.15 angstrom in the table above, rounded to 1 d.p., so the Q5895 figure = 3.9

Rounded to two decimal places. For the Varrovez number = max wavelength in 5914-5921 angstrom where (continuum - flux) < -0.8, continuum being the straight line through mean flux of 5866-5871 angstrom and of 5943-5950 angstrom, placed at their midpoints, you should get 5920.60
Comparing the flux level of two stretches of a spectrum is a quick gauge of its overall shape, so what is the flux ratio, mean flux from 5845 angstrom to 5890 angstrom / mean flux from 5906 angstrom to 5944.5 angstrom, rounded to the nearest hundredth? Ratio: 0.98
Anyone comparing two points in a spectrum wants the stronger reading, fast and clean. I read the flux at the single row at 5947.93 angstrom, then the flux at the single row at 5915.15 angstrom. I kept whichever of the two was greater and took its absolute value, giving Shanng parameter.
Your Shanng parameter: 77.1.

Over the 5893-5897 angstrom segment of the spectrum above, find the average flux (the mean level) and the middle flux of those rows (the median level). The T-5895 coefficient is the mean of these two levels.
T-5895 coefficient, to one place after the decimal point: 60.1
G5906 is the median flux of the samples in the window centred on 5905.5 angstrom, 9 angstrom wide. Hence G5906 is 76.40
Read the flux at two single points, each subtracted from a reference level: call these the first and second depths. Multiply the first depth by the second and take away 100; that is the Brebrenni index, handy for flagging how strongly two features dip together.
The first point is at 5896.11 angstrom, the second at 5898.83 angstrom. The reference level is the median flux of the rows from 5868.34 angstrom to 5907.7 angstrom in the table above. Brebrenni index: -31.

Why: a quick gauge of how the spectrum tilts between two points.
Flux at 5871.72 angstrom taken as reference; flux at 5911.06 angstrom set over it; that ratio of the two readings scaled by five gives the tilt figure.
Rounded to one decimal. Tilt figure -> 5.0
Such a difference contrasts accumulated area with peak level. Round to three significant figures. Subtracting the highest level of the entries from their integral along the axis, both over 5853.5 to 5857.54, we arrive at 218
